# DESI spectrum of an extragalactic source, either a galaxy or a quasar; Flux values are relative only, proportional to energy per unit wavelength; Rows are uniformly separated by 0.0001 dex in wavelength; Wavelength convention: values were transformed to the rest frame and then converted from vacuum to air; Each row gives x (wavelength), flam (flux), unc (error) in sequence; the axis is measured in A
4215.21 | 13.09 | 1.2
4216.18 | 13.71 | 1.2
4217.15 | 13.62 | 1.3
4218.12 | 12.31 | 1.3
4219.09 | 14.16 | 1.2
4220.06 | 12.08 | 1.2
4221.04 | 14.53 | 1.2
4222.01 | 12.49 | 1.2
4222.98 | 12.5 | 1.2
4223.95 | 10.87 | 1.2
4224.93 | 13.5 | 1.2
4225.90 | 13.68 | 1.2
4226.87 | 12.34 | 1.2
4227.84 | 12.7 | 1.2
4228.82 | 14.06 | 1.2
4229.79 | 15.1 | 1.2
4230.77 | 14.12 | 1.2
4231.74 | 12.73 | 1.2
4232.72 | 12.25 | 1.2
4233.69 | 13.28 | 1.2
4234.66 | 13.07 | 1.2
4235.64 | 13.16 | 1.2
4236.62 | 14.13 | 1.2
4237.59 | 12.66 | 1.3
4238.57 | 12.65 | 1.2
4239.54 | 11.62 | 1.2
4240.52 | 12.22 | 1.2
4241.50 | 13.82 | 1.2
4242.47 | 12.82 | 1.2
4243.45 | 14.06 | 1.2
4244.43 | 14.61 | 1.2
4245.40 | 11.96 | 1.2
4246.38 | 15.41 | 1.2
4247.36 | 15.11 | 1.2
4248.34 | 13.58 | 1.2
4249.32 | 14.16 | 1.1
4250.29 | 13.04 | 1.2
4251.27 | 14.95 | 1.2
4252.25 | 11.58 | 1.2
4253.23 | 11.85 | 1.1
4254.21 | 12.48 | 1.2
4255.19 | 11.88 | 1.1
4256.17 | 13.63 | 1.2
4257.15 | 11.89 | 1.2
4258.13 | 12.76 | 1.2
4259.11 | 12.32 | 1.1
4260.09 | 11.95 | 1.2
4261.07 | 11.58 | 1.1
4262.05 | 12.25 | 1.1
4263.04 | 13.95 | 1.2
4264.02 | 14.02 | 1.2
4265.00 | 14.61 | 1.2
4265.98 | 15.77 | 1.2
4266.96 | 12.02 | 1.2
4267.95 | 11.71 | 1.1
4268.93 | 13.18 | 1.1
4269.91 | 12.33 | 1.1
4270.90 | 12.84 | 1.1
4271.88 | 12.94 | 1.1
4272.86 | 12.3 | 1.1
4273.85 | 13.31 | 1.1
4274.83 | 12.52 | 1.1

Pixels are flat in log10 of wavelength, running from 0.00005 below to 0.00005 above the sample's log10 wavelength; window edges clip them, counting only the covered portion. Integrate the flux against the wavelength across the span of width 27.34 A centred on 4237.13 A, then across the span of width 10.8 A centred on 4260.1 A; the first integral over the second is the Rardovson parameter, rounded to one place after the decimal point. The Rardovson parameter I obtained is 2.6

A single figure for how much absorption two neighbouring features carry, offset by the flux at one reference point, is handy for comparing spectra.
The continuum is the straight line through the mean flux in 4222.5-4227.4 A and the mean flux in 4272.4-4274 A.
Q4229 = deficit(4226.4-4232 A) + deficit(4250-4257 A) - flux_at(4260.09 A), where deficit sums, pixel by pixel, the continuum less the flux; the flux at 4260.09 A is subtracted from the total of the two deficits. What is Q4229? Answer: -18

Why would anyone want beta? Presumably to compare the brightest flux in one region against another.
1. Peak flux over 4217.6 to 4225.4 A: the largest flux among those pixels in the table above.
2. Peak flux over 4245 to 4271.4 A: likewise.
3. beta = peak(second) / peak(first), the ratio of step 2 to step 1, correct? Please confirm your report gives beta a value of 1.09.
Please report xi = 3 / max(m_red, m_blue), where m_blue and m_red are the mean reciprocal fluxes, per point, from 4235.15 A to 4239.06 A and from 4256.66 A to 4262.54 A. 36.3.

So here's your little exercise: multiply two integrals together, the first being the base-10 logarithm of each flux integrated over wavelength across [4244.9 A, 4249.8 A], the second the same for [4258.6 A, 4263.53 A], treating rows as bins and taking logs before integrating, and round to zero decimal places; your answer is 30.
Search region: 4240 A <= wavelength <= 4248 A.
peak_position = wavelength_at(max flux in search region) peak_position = 4246.38 A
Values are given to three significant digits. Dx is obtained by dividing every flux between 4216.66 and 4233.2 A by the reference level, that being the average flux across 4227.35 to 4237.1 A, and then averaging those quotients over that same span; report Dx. 0.975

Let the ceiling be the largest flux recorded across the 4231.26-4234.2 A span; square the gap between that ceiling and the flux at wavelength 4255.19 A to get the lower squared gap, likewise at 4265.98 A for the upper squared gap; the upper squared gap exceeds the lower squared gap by 4.2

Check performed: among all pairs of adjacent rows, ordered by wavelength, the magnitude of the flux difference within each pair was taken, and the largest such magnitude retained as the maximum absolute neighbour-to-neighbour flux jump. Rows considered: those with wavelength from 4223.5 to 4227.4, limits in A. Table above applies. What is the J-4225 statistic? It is 2.6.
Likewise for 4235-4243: 1.6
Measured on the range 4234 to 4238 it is 1.5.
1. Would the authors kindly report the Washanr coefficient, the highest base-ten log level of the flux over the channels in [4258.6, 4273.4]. 1.20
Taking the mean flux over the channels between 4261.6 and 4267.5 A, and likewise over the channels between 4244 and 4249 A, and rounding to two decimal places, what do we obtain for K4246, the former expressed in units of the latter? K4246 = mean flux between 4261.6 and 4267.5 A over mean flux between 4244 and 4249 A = 0.97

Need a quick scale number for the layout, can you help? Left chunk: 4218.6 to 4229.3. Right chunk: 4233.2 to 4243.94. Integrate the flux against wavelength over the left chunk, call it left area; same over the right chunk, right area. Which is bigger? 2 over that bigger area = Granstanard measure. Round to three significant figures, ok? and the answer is 0.0143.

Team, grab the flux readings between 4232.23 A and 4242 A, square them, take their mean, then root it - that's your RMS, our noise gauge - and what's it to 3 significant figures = 12.9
